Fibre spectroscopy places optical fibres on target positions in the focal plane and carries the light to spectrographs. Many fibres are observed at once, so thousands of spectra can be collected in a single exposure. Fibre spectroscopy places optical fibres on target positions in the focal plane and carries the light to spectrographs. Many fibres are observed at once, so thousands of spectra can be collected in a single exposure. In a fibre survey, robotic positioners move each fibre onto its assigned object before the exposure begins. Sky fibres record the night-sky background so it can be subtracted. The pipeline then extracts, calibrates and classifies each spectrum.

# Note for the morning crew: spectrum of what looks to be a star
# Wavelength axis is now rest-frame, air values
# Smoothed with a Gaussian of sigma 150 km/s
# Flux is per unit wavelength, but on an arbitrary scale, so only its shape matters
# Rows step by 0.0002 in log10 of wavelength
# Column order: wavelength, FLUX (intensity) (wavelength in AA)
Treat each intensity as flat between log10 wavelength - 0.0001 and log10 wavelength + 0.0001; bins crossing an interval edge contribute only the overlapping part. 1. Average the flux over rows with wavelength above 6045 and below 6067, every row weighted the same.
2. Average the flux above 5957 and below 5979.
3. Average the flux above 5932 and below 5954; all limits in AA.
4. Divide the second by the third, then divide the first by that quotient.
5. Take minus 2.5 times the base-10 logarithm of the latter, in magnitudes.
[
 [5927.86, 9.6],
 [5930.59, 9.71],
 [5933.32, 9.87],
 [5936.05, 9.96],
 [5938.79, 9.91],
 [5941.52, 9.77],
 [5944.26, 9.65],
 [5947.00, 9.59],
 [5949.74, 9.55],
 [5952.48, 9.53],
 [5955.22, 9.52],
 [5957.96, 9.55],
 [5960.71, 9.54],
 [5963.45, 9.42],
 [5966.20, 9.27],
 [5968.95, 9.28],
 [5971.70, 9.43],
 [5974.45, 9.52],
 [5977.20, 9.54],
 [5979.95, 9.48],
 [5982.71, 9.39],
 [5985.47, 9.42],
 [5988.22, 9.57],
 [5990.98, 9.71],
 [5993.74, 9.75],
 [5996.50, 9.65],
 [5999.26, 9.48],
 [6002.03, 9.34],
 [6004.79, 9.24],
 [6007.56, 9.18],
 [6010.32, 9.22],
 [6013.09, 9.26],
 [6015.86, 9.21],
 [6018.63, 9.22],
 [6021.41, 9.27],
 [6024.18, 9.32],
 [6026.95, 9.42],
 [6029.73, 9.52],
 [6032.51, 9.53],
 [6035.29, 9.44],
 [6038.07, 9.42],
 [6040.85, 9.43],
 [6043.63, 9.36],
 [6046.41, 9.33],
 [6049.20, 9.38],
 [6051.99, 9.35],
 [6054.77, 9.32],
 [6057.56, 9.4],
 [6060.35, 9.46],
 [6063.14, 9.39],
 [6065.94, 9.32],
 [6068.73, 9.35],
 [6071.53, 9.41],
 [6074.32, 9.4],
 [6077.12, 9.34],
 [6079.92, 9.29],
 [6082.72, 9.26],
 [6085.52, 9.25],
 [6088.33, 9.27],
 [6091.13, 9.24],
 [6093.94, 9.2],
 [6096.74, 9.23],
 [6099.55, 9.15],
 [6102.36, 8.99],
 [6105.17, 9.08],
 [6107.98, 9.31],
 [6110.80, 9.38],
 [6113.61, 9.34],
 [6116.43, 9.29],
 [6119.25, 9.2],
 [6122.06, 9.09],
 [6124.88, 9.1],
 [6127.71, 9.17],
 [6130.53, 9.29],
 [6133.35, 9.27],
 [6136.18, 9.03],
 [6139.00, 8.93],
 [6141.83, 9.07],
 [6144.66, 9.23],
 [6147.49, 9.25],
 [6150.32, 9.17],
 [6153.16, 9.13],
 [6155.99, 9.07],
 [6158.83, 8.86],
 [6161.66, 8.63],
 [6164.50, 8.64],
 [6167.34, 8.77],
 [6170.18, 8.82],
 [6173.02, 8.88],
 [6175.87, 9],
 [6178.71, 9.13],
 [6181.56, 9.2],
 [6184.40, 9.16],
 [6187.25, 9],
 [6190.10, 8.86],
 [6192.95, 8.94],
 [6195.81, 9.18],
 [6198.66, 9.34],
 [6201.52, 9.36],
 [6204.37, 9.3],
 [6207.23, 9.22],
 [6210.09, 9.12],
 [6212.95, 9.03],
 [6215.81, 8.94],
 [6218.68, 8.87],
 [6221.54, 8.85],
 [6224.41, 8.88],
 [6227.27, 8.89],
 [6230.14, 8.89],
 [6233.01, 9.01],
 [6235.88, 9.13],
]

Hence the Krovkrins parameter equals -2.46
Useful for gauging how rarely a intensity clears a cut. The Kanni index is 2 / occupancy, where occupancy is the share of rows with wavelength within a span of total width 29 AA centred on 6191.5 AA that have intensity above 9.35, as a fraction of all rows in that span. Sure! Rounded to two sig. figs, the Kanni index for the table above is 20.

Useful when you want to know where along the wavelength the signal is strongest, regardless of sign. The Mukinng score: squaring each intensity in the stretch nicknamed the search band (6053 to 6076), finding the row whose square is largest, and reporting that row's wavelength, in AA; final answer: 6060.35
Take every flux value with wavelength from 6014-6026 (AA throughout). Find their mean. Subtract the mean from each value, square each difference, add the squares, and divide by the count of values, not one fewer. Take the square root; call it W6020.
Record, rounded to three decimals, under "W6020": 0.044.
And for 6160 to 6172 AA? 0.082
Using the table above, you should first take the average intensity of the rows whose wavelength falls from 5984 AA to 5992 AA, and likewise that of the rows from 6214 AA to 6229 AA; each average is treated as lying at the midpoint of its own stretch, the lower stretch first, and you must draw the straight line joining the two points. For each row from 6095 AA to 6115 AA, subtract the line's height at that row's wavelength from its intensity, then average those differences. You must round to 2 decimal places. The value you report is -0.01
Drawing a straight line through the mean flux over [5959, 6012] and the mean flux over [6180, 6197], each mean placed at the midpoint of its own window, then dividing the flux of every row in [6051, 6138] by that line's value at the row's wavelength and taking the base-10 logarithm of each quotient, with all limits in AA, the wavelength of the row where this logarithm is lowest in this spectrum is 6102.36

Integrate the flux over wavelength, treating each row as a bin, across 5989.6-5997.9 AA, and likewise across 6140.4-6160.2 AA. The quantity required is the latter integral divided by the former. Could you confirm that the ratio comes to 2.2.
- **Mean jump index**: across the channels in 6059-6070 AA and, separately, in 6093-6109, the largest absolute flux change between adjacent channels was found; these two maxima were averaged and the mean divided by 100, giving 0.0015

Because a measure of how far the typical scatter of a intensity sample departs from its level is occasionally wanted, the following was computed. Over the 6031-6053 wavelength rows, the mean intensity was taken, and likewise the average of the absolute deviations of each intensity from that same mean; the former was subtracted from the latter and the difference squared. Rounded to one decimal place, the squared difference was 87.5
